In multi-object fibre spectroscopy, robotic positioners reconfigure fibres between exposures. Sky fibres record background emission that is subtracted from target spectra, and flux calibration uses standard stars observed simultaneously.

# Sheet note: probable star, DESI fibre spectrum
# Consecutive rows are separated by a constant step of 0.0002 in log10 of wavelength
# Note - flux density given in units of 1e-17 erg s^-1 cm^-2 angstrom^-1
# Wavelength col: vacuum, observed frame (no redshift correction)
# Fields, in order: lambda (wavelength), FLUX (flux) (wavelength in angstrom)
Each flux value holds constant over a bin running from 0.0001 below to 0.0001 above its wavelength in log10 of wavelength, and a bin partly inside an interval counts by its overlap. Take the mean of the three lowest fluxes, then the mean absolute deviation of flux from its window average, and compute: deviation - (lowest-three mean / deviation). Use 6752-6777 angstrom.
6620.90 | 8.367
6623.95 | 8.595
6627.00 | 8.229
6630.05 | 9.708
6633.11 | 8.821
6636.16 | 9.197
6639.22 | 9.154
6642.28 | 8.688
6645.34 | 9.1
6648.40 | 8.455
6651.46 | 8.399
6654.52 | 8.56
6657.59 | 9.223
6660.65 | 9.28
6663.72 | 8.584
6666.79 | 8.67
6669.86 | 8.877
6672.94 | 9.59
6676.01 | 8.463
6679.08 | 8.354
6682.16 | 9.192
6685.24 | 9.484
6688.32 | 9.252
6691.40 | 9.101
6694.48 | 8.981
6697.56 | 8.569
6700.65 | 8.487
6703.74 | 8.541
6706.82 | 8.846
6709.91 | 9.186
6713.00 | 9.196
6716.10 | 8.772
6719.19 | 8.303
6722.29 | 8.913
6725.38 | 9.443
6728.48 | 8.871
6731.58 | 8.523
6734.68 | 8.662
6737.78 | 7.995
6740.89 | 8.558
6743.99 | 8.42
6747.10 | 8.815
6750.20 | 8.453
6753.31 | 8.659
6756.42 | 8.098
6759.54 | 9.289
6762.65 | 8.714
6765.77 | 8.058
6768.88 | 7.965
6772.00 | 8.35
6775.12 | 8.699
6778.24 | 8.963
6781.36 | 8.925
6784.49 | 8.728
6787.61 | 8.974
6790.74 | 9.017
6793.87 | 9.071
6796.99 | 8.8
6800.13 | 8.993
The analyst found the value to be -22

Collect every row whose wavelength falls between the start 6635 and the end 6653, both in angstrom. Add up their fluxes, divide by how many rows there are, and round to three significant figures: 8.83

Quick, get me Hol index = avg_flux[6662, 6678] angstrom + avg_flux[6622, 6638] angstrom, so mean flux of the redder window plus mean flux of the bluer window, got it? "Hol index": 17.7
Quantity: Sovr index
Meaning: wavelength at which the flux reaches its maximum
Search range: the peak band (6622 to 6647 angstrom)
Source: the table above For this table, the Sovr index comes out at 6630.05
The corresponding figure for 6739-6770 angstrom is 6759.54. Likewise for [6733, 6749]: 6747.10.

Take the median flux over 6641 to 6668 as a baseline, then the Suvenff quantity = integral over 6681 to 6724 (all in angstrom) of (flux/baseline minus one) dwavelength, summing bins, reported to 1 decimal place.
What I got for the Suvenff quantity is 1.2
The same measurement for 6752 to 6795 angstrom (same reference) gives 0.0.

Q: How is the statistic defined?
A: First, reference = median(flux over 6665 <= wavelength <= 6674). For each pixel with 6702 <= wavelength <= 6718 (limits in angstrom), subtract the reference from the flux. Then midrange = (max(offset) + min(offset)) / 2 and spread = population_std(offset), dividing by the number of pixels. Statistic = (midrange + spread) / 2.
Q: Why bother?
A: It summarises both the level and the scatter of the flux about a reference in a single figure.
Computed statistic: 0.12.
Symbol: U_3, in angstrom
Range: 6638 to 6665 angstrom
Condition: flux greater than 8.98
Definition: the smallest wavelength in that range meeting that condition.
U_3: 6639.22 angstrom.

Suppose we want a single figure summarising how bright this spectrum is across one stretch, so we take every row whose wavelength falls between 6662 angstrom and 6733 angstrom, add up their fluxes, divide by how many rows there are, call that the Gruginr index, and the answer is 8.88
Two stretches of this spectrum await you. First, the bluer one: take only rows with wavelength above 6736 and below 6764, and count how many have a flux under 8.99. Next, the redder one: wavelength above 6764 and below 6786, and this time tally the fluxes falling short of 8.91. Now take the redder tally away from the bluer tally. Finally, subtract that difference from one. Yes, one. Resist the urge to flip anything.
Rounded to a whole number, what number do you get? -2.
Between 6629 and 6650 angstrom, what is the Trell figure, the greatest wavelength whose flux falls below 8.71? 6648.40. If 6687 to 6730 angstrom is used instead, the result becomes 6719.19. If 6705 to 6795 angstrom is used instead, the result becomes 6775.12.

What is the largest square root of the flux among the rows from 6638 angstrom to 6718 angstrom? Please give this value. 3.097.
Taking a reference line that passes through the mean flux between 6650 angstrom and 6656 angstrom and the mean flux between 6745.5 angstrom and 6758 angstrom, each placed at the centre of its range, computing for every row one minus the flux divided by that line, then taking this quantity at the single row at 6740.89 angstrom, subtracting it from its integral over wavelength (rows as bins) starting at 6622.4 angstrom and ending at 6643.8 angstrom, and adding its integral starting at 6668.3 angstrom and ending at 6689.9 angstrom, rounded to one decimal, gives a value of -2.5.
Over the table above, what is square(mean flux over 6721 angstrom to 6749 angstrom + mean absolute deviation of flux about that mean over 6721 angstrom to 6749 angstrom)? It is 80.5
